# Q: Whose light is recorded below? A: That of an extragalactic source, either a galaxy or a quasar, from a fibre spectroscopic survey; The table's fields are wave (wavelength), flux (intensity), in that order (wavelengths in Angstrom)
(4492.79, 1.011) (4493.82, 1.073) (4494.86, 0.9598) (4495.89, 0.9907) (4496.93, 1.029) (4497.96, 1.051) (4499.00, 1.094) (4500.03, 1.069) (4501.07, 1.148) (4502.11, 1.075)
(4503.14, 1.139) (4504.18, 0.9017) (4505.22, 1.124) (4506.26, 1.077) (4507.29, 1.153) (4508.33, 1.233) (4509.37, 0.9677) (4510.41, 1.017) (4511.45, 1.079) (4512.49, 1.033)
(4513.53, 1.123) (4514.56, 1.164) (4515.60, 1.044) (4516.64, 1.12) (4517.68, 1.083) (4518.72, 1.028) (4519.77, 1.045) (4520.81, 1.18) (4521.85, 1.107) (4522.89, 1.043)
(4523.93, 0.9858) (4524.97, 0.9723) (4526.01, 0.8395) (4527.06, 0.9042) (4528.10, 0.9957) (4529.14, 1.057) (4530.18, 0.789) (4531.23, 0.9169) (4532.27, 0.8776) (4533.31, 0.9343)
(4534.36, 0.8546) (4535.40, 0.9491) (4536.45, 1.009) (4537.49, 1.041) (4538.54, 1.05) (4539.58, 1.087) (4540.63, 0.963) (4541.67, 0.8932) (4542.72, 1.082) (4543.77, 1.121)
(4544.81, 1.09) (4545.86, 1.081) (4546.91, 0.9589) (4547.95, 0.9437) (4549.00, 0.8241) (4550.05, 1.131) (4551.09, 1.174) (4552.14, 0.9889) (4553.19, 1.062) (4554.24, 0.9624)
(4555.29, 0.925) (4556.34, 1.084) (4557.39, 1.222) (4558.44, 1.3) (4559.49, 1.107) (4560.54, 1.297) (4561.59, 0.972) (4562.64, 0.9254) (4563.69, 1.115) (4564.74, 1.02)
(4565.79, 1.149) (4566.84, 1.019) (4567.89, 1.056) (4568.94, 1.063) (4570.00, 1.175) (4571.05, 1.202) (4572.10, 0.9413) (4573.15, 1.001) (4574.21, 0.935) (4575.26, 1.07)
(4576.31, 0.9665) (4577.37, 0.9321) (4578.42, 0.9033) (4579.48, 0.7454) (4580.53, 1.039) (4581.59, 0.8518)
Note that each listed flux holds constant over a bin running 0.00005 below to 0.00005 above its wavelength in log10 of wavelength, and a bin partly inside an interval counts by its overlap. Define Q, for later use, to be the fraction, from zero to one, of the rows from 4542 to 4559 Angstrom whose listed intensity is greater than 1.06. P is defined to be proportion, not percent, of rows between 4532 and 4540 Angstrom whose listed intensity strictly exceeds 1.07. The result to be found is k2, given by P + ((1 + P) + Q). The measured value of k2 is 1.9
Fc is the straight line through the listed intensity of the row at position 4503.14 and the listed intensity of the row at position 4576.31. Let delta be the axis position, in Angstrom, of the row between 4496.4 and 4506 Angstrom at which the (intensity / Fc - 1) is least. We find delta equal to 4504.18 Angstrom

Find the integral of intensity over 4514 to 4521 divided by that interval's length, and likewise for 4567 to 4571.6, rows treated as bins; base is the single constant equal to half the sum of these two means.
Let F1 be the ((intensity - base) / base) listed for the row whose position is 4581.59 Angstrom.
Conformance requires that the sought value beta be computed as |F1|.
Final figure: 0.23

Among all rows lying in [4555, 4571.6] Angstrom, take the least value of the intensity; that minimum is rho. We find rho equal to 0.925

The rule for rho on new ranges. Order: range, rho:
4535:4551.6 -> 0.8241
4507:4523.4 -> 0.9677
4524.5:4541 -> 0.789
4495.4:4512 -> 0.9017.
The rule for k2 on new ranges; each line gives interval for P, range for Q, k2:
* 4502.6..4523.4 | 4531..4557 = 2.6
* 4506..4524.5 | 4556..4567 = 2.7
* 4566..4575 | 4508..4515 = 2.1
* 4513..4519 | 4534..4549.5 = 2.7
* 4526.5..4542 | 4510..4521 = 1.7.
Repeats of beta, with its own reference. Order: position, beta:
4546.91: 0.13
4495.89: 0.10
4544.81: 0.01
